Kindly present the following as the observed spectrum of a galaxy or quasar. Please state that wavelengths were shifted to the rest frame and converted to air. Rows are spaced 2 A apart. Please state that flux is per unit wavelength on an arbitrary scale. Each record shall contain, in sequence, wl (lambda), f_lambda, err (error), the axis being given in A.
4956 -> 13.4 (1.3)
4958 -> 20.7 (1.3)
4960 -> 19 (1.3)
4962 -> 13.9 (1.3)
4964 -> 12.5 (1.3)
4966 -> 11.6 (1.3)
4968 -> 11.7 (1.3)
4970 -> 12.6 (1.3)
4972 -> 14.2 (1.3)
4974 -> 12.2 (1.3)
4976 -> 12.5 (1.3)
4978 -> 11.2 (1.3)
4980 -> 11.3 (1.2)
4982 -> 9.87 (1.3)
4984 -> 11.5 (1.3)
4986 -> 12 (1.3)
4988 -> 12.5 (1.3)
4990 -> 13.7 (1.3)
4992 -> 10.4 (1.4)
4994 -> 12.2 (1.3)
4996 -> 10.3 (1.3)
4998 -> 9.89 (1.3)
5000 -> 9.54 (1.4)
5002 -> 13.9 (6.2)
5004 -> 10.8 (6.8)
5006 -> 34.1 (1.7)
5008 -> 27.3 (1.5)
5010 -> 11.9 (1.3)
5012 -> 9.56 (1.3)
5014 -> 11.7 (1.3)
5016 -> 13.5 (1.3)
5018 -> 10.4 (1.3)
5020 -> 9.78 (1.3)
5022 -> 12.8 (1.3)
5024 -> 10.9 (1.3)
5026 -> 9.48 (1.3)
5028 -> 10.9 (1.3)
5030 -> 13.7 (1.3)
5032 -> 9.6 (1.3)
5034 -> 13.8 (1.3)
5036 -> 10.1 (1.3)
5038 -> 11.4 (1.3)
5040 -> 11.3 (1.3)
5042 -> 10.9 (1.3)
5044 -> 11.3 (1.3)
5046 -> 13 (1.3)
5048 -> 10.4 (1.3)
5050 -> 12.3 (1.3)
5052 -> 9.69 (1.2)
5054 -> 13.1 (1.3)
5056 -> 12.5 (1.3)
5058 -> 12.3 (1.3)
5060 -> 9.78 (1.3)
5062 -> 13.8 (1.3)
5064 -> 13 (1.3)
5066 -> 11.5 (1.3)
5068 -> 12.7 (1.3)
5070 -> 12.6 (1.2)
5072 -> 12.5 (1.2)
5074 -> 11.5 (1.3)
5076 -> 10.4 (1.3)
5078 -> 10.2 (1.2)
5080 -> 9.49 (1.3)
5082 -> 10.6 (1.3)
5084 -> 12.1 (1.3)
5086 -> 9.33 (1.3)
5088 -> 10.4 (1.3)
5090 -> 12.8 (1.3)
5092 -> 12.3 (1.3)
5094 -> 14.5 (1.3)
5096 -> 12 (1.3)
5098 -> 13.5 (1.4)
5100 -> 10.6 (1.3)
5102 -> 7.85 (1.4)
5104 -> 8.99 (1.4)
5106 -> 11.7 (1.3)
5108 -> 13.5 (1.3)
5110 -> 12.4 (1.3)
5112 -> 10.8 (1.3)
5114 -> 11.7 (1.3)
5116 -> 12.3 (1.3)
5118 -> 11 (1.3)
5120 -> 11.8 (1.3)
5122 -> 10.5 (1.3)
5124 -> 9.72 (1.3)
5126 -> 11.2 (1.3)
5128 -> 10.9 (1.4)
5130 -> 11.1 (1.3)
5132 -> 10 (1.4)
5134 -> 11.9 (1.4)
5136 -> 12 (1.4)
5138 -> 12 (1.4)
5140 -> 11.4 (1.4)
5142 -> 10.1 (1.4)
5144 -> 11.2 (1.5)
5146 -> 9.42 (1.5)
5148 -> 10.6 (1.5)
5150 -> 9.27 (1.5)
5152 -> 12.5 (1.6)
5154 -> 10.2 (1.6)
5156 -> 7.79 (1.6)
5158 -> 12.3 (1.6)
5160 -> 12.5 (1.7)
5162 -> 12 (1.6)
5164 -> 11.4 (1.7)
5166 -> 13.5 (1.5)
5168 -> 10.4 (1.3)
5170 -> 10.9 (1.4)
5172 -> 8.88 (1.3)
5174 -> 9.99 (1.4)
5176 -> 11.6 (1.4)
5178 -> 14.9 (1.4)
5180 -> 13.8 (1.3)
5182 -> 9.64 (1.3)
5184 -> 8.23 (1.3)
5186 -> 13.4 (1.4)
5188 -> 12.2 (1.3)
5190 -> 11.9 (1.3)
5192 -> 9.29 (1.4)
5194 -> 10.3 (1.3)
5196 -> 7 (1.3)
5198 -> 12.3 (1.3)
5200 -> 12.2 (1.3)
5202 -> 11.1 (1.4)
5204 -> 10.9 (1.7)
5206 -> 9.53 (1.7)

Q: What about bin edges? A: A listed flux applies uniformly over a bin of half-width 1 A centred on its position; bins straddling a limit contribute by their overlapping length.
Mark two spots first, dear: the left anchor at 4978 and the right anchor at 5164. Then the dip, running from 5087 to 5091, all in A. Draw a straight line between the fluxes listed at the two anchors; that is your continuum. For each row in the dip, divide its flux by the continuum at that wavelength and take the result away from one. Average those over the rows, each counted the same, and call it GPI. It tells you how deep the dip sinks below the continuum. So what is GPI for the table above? -0.02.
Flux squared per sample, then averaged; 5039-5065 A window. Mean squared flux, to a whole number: 141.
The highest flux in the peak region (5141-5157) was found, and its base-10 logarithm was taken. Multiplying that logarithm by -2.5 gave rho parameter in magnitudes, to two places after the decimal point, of -2.74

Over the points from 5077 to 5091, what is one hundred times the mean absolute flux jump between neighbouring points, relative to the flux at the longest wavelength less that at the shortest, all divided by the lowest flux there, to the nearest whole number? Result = 7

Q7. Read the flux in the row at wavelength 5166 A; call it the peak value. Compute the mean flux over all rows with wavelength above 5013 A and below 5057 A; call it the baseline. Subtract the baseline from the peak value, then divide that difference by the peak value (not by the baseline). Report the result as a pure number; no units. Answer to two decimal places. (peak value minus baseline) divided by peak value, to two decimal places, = 0.15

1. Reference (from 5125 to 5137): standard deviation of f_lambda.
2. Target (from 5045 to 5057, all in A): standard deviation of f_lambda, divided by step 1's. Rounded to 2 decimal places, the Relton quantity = 1.96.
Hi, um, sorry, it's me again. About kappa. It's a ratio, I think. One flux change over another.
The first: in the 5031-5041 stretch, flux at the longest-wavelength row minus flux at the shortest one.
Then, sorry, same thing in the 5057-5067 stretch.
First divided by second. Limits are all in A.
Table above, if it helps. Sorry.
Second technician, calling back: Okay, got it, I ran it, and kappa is -2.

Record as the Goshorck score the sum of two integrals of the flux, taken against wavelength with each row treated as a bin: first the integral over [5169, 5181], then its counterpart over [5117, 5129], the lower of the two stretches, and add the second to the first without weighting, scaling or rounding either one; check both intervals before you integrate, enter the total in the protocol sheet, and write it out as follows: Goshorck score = 270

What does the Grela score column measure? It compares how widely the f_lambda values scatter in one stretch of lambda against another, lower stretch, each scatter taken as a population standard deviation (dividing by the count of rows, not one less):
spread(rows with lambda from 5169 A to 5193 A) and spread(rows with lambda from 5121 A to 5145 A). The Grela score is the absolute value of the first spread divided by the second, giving 2.68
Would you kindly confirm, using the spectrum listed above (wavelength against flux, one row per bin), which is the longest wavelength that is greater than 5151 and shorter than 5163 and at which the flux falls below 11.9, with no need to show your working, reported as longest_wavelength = 5156 A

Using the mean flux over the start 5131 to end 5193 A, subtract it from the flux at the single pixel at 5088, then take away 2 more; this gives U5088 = -2.7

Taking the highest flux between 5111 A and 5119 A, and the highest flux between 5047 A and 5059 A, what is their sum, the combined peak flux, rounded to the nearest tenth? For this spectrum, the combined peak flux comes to 25.4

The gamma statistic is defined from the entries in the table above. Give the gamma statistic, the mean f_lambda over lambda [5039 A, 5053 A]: 11.3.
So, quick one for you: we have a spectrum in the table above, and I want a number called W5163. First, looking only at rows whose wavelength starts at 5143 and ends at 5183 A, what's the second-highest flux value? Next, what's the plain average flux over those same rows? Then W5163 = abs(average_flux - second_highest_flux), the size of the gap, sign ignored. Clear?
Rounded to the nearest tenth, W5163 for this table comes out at 2.7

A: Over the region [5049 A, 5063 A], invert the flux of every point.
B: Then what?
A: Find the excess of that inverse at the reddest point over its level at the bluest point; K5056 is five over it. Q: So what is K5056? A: -566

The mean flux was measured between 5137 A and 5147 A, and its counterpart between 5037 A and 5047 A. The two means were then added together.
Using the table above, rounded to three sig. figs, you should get 22.4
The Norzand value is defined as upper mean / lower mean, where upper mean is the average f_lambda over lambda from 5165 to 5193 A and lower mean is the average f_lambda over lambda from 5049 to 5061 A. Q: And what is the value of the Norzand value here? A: 0.976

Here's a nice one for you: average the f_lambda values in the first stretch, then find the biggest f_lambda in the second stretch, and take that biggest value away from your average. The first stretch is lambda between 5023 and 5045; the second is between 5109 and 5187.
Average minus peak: -3.7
